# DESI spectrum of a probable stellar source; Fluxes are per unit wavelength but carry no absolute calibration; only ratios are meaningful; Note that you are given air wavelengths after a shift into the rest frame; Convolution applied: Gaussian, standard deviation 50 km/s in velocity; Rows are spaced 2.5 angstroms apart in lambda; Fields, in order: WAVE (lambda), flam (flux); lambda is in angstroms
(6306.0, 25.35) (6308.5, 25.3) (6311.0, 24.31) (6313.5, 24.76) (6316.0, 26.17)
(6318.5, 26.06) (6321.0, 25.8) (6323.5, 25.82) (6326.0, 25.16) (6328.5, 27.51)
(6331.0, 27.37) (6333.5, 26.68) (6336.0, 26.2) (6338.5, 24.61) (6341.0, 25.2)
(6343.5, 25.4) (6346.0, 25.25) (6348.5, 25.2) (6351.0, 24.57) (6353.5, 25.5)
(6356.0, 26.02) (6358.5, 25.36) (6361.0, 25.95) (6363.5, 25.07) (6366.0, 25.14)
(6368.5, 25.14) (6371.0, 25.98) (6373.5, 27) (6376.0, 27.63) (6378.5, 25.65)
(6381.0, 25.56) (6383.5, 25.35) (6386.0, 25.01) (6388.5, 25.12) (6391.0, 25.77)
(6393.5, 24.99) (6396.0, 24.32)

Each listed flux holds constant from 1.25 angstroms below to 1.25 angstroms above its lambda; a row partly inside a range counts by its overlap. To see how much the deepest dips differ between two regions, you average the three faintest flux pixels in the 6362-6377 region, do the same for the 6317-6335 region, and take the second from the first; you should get -0.48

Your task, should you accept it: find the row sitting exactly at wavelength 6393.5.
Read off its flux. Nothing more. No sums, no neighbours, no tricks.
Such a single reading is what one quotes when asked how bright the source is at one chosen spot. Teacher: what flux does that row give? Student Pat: 24.99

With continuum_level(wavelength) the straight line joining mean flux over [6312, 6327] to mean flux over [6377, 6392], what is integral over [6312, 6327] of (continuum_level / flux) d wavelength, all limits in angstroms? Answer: 15.0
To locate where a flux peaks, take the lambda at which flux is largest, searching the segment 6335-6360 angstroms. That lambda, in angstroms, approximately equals 6336.0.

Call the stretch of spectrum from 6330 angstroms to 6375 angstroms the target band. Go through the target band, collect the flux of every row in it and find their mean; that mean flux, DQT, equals 25.65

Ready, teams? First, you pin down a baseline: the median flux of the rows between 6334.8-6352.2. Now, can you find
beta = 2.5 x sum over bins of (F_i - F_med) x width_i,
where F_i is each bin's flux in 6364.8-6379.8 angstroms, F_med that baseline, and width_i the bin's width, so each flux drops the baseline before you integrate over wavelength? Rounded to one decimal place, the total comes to 33.4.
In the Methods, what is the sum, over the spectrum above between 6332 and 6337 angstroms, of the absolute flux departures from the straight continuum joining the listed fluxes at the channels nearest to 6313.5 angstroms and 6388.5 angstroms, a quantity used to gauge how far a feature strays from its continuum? 3.2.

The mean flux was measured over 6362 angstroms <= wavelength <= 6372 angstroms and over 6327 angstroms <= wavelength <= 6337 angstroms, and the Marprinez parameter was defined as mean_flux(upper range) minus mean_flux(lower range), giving -1.6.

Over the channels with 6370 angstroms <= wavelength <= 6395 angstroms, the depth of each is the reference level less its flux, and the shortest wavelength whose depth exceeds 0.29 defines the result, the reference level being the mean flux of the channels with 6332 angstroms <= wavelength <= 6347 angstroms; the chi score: 6386.0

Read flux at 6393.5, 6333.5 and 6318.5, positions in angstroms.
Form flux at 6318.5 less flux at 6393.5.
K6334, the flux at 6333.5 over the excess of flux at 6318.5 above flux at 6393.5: 25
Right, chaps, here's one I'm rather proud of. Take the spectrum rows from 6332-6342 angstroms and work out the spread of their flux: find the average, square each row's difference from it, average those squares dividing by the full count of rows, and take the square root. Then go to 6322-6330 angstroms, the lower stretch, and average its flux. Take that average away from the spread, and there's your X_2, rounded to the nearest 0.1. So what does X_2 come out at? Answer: -25.4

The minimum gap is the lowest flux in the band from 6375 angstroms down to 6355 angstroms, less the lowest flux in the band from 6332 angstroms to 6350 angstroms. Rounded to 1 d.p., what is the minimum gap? 0.5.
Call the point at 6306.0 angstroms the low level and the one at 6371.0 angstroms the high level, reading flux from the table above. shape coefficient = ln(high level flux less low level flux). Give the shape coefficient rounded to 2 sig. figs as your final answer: -0.46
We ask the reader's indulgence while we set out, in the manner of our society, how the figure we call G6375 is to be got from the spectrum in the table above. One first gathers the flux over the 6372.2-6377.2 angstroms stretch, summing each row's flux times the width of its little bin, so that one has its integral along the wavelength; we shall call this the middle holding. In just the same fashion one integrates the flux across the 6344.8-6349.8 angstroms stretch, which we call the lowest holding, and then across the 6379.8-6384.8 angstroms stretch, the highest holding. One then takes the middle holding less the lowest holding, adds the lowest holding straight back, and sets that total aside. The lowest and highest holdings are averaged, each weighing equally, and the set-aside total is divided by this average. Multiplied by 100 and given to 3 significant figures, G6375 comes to 108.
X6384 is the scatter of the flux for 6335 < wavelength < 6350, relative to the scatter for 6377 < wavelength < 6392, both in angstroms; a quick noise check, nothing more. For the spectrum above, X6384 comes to 1.7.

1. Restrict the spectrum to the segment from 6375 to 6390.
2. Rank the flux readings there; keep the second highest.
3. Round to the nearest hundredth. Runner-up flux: 25.65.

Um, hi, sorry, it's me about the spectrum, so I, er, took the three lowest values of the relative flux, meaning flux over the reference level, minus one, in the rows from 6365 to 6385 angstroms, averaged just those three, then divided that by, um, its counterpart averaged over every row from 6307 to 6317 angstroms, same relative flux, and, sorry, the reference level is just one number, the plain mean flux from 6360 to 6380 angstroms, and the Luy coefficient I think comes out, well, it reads 0.9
